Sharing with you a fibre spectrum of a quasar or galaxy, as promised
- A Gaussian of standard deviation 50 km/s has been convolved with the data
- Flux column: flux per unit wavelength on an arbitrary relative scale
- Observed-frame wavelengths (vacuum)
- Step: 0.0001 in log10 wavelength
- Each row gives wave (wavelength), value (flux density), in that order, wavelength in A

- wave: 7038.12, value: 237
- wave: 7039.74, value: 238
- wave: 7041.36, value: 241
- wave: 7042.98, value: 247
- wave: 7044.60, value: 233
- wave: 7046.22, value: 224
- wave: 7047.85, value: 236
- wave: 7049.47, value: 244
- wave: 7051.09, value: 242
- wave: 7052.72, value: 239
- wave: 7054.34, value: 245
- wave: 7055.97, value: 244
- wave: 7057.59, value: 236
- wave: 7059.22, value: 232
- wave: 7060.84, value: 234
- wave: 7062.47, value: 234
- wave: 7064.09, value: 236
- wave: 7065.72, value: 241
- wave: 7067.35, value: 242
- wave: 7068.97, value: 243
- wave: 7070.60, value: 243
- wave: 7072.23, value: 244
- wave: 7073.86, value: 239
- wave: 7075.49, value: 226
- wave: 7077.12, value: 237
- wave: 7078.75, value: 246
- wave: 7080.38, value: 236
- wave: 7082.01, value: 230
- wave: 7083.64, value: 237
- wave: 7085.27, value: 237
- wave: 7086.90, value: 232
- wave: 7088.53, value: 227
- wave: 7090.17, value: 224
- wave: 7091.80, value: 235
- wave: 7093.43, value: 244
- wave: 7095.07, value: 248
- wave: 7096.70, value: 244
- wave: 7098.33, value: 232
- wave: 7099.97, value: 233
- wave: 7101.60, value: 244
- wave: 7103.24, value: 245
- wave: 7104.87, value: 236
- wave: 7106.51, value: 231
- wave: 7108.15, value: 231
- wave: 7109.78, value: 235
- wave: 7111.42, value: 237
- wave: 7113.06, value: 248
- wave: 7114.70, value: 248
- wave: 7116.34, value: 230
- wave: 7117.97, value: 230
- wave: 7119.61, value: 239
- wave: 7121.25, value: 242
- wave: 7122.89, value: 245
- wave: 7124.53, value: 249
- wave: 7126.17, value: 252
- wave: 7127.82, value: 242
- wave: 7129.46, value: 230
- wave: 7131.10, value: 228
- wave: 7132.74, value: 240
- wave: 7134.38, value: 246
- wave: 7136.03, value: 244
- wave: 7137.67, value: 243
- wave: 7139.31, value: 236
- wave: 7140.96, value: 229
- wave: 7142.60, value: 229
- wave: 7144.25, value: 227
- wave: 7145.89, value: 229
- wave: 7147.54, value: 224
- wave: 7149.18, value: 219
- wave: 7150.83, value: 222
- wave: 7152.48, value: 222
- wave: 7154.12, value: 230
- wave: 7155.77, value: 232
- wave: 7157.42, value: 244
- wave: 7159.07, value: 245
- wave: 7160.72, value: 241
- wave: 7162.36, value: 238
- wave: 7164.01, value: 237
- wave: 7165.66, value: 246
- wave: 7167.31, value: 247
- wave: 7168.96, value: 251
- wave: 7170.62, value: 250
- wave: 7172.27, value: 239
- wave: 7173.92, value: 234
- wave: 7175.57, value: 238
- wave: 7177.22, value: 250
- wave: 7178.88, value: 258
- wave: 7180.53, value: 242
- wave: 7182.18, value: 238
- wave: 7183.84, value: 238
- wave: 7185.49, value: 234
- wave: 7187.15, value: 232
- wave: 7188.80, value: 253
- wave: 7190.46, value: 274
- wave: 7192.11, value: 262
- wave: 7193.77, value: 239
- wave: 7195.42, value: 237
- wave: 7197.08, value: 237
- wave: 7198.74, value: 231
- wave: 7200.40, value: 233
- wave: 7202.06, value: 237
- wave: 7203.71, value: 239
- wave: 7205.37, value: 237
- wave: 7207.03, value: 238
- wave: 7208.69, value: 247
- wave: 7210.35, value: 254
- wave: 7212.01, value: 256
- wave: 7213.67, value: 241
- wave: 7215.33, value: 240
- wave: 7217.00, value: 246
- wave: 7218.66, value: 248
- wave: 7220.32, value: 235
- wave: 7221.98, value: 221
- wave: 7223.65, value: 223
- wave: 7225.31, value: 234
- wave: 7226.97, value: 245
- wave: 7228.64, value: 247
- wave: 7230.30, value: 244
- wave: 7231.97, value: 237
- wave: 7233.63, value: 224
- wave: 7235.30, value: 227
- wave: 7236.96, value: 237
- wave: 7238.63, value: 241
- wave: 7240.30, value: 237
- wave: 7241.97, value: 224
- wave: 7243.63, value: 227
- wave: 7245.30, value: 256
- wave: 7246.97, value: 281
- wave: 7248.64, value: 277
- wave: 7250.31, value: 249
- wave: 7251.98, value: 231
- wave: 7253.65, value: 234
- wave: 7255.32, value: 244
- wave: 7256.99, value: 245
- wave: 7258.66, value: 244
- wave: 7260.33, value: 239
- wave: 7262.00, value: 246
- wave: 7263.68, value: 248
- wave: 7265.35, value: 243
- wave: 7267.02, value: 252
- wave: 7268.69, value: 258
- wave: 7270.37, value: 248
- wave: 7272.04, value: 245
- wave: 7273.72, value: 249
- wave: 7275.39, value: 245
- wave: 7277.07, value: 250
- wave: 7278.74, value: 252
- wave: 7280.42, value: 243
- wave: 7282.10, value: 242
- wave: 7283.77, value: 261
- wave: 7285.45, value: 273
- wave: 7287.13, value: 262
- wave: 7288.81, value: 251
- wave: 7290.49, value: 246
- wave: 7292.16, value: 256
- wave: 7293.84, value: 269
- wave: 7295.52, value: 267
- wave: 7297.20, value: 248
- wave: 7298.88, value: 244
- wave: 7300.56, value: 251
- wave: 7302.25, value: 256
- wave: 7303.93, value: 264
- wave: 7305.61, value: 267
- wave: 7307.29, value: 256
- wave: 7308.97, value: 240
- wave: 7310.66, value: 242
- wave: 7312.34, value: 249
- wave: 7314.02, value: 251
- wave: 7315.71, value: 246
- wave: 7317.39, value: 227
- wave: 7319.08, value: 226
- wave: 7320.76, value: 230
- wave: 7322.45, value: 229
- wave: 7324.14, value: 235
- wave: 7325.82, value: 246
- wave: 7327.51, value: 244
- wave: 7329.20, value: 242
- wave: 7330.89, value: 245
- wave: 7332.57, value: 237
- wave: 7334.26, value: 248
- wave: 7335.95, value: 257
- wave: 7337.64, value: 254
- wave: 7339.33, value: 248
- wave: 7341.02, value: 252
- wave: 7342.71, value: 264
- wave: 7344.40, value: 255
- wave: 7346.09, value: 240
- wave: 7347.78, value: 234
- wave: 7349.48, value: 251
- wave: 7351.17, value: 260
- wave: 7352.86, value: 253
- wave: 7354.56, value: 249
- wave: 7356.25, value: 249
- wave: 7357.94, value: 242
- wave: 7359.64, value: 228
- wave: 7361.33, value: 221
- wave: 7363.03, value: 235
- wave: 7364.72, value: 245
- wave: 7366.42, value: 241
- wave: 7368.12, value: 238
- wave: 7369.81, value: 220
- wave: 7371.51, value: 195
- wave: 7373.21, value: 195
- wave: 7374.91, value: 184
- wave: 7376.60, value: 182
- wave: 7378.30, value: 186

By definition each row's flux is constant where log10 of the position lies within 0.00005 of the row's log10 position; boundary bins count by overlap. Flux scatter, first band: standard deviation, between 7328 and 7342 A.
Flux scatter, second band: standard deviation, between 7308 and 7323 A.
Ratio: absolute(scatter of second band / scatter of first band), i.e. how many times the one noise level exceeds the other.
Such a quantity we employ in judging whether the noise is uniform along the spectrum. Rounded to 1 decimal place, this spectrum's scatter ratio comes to 1.5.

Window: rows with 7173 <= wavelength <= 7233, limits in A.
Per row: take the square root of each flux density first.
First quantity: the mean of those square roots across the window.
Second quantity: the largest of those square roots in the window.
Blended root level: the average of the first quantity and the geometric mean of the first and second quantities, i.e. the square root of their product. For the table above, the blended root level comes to 15.79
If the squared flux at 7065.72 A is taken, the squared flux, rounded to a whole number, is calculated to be 58081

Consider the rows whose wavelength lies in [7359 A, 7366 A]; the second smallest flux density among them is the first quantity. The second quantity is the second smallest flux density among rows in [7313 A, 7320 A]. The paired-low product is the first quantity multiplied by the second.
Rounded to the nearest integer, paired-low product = 51756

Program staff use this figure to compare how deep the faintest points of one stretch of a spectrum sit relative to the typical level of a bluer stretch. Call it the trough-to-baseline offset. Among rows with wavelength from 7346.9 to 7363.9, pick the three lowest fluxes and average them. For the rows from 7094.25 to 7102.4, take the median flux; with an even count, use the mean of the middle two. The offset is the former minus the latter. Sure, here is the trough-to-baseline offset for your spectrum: -16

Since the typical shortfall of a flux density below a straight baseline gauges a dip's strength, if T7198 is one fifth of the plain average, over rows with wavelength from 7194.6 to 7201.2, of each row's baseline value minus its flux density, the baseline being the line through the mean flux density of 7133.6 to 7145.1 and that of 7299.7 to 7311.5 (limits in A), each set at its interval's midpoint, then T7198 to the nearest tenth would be 1.6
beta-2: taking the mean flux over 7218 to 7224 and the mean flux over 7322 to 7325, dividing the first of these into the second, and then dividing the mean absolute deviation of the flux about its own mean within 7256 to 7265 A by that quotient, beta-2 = 2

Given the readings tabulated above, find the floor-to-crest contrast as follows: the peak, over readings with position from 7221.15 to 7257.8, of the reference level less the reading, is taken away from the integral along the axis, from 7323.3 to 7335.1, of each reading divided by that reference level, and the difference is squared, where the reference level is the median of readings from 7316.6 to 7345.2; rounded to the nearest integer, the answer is 152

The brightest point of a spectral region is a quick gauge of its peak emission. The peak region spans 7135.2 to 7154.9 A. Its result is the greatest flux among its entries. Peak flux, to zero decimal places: 244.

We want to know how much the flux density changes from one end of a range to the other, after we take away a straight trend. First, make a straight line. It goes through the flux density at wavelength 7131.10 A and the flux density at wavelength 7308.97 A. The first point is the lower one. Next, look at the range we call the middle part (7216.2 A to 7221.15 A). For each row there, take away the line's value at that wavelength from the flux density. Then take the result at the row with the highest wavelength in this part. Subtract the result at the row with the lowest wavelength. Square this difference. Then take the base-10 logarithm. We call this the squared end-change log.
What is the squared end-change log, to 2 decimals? 2.10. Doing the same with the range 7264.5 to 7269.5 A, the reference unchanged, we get 2.34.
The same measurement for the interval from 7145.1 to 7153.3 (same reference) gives 1.74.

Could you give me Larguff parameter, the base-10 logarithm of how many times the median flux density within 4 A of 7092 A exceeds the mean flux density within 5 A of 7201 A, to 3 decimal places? -0.001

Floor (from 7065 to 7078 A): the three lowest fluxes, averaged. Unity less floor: -233.0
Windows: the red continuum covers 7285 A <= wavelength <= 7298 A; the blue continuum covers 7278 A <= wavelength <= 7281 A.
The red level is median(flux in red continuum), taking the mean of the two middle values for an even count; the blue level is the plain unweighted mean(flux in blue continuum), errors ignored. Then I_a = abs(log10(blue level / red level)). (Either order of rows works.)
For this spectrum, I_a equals 0.020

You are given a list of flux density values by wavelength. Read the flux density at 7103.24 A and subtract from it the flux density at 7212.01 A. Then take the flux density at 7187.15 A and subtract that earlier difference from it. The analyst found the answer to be 243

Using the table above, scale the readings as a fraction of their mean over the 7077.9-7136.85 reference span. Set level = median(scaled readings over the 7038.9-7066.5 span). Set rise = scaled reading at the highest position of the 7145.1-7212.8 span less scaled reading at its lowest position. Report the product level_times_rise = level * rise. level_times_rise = 0.11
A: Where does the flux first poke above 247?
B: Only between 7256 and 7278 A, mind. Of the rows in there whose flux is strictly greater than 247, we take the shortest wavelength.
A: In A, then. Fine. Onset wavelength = 7263.68 A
